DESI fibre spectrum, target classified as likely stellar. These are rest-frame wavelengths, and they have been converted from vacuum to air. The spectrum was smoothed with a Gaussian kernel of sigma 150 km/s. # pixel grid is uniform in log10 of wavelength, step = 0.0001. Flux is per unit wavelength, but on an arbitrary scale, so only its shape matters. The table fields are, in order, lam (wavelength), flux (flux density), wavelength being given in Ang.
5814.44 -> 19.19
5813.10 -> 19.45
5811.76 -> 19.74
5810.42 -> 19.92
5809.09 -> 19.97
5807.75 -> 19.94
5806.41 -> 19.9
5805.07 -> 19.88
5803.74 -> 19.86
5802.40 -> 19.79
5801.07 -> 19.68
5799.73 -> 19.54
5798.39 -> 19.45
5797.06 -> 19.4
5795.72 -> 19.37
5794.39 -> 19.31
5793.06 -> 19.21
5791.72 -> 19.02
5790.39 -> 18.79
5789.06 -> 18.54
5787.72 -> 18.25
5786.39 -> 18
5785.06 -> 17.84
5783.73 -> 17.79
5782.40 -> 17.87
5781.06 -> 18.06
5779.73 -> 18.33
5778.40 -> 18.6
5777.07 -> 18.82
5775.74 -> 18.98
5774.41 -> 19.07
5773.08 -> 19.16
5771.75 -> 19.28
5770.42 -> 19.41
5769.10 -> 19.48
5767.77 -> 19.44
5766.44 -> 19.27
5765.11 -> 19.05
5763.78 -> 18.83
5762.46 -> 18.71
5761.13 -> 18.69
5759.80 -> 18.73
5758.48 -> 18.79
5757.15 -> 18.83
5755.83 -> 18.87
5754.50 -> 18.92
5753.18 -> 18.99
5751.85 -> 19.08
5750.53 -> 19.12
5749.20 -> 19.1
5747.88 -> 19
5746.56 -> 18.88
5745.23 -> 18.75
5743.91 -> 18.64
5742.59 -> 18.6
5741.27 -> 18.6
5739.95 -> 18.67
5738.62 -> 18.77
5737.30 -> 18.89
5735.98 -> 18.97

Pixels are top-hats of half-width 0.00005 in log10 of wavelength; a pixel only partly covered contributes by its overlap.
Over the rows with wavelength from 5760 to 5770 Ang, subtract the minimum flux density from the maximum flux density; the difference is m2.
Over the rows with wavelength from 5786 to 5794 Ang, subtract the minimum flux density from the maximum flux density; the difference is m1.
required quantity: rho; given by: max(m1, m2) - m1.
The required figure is 0.00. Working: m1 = 1.21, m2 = 0.8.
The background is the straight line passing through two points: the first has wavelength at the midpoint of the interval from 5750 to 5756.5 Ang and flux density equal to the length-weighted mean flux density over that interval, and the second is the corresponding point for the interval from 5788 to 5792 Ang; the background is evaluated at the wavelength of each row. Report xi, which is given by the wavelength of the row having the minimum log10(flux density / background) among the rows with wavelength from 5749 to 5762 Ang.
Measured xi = 5761.13 Ang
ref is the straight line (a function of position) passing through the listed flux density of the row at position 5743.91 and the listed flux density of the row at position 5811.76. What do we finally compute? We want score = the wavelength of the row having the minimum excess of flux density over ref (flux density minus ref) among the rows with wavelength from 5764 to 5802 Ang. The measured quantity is 5783.73 Ang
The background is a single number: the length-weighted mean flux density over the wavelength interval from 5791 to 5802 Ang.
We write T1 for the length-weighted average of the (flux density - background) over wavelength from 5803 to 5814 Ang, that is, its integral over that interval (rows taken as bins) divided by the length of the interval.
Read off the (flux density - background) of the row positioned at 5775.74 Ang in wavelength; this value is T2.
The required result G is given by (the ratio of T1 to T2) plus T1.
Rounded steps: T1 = 0.44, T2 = -0.40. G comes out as -0.6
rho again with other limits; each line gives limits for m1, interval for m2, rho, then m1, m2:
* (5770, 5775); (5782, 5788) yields 0.12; 0.34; 0.5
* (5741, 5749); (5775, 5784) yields 0.79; 0.40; 1.2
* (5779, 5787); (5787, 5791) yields 0.00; 0.54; 0.5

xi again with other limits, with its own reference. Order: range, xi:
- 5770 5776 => 5775.74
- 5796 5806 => 5797.06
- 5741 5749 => 5741.27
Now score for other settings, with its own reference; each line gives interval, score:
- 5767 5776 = 5775.74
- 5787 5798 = 5787.72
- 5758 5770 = 5762.46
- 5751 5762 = 5761.13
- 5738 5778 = 5777.07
